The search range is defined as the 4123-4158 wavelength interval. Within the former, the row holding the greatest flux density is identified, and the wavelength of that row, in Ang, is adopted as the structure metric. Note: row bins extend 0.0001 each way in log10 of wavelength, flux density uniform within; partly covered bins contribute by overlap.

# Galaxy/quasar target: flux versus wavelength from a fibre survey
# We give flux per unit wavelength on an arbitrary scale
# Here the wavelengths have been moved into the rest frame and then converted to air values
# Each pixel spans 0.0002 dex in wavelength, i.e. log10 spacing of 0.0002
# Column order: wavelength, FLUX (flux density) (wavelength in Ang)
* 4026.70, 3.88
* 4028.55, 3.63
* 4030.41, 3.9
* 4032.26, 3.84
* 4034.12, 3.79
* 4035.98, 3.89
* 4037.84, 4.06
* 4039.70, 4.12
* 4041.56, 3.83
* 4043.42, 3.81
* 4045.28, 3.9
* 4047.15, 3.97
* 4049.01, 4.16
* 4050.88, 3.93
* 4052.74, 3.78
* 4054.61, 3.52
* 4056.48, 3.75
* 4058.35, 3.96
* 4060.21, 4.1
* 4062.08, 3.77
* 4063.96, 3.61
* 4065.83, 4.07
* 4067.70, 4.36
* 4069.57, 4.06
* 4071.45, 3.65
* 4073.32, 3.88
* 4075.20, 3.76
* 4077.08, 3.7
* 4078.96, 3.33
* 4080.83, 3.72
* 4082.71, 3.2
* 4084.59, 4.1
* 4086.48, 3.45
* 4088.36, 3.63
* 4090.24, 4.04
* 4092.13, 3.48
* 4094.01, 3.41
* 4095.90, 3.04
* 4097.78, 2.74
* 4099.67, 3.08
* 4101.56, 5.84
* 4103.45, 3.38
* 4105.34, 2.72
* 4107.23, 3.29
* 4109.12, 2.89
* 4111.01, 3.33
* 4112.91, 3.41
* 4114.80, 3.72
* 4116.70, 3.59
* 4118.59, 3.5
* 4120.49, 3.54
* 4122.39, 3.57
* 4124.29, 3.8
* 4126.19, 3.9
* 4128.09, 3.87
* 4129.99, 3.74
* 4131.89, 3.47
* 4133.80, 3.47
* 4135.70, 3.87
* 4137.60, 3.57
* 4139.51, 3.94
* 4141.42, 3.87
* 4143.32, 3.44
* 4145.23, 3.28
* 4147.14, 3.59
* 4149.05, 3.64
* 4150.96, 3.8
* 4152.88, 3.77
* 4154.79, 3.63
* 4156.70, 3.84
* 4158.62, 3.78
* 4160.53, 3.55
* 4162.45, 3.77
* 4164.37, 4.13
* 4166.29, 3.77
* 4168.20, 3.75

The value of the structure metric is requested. 4139.51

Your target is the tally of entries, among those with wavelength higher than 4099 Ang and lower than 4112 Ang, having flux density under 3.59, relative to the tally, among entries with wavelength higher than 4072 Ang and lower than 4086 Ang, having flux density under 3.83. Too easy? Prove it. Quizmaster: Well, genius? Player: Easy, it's 1.2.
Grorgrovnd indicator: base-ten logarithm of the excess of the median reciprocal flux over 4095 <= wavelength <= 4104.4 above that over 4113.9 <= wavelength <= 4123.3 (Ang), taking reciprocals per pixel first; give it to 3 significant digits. -1.35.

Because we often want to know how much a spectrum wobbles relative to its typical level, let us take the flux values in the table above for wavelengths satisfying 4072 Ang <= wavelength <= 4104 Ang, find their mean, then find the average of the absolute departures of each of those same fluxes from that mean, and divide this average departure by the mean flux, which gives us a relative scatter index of 0.12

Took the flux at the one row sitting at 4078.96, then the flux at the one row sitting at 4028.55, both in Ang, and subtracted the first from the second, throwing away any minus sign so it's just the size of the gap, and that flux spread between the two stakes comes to 0.30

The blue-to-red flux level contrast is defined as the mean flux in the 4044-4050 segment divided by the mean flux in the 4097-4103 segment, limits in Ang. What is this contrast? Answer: 1.03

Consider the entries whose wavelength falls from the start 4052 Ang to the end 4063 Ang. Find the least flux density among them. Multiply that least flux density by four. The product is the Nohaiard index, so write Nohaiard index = 14.1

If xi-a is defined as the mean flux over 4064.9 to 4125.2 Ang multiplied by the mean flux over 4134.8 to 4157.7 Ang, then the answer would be 13.3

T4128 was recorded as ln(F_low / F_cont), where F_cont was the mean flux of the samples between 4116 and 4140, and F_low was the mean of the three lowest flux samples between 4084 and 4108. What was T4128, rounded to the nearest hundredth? -0.26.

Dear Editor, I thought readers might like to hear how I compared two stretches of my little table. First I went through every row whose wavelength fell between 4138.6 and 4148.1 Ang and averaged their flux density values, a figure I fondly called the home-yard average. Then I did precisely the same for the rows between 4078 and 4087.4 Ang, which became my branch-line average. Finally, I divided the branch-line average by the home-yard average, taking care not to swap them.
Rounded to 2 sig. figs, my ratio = 0.98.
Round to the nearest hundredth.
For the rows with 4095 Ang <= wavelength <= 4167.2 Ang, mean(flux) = 3.61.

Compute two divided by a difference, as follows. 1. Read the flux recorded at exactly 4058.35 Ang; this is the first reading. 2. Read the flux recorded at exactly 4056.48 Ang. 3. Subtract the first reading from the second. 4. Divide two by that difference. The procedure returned -10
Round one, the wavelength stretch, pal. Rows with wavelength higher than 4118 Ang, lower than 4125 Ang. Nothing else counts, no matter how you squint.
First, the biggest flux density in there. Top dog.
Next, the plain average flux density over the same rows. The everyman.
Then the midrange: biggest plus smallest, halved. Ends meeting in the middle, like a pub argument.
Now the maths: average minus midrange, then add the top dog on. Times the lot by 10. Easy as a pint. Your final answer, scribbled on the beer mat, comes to 37.5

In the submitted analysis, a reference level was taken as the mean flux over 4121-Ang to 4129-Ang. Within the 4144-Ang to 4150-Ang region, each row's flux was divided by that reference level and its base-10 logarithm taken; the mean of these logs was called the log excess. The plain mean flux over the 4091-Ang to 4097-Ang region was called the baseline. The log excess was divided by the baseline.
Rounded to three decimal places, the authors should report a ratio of -0.010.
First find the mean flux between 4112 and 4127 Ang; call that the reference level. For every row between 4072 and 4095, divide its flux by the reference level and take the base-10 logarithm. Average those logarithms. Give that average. 0.000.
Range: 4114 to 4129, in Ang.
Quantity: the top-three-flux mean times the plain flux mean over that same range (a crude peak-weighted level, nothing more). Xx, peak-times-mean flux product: 14.2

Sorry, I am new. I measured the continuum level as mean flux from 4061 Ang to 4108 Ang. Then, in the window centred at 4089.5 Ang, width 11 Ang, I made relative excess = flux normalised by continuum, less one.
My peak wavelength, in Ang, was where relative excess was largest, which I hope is 4084.59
